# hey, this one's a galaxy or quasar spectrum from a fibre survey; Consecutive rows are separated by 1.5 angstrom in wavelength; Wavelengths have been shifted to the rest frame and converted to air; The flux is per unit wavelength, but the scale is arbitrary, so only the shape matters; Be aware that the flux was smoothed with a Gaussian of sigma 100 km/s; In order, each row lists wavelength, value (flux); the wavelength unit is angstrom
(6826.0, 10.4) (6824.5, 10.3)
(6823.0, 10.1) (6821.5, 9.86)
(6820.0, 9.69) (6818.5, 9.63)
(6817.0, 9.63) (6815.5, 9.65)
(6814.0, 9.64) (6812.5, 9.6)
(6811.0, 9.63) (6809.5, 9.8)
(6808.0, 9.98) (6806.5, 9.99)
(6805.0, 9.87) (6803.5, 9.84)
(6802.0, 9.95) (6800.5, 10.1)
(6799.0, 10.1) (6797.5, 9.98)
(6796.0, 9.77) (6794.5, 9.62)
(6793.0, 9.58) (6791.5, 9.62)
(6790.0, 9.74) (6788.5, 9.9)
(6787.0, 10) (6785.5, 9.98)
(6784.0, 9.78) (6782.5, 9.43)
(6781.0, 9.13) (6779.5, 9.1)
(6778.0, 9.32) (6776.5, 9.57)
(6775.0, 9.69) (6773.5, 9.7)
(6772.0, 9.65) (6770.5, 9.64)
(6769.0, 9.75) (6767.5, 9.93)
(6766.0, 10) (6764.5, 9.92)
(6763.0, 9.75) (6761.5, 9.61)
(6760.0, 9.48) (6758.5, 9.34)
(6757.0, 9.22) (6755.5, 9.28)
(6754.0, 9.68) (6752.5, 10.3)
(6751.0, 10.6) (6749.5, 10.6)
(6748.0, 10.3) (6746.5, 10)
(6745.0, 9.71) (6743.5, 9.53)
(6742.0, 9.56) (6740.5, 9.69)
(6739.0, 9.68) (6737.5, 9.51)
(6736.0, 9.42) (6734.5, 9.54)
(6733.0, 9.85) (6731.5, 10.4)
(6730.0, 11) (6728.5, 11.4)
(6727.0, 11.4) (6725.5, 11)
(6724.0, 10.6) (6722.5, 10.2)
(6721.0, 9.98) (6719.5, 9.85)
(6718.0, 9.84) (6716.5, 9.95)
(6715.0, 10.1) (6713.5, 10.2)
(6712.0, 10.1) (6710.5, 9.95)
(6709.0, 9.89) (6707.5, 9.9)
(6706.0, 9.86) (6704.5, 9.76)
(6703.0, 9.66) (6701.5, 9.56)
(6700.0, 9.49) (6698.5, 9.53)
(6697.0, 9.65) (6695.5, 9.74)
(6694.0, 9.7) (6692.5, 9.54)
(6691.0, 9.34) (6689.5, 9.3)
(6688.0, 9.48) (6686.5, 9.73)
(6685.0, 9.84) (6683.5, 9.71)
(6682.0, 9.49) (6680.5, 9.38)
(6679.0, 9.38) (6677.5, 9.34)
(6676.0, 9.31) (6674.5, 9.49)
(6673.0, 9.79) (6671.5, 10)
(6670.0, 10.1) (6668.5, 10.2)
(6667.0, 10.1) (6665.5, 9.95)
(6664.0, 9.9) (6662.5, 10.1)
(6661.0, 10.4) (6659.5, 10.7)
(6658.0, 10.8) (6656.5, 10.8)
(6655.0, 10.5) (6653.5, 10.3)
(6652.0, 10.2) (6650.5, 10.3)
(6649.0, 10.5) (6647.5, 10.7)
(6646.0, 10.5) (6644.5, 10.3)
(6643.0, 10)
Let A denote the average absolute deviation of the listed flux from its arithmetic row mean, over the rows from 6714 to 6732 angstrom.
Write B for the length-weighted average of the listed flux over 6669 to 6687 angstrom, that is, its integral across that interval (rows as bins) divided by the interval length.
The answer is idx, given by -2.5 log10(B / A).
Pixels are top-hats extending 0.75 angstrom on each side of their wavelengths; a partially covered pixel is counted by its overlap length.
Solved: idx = -3.2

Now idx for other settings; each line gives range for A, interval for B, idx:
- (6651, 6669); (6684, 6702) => -3.9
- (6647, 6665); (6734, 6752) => -4.1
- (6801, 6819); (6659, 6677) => -4.7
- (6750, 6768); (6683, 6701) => -3.7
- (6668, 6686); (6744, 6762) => -3.9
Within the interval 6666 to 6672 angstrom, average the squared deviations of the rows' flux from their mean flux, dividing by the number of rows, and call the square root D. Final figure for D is 0.07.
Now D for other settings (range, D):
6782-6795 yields 0.18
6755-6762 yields 0.14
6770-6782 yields 0.24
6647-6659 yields 0.22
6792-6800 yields 0.20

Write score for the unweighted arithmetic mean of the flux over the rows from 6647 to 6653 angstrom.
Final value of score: 10.4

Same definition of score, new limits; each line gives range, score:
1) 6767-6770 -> 9.8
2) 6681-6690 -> 9.6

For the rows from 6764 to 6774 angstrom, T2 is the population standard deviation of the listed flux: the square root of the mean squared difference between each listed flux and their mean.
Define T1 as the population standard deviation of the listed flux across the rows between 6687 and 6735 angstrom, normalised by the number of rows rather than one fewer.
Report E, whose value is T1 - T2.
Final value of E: 0.4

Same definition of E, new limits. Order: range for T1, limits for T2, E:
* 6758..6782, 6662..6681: -0.1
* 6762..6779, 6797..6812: 0.0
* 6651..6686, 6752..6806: 0.2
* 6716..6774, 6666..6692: 0.2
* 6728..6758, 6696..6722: 0.4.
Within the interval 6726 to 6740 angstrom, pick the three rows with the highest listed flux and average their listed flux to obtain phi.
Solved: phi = 11.3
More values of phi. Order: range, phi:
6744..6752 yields 10.5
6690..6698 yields 9.7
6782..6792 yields 10.0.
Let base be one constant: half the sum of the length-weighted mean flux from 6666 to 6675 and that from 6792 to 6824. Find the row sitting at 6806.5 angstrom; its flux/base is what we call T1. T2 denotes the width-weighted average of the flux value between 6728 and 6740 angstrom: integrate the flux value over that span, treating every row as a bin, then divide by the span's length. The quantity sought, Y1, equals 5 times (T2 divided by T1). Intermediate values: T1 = 1.011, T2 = 10.1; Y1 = 49.8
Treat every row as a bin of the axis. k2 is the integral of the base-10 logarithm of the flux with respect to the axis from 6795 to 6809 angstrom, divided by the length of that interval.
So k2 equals 0.998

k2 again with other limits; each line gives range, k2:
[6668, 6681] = 0.985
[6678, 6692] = 0.978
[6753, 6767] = 0.982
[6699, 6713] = 0.991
